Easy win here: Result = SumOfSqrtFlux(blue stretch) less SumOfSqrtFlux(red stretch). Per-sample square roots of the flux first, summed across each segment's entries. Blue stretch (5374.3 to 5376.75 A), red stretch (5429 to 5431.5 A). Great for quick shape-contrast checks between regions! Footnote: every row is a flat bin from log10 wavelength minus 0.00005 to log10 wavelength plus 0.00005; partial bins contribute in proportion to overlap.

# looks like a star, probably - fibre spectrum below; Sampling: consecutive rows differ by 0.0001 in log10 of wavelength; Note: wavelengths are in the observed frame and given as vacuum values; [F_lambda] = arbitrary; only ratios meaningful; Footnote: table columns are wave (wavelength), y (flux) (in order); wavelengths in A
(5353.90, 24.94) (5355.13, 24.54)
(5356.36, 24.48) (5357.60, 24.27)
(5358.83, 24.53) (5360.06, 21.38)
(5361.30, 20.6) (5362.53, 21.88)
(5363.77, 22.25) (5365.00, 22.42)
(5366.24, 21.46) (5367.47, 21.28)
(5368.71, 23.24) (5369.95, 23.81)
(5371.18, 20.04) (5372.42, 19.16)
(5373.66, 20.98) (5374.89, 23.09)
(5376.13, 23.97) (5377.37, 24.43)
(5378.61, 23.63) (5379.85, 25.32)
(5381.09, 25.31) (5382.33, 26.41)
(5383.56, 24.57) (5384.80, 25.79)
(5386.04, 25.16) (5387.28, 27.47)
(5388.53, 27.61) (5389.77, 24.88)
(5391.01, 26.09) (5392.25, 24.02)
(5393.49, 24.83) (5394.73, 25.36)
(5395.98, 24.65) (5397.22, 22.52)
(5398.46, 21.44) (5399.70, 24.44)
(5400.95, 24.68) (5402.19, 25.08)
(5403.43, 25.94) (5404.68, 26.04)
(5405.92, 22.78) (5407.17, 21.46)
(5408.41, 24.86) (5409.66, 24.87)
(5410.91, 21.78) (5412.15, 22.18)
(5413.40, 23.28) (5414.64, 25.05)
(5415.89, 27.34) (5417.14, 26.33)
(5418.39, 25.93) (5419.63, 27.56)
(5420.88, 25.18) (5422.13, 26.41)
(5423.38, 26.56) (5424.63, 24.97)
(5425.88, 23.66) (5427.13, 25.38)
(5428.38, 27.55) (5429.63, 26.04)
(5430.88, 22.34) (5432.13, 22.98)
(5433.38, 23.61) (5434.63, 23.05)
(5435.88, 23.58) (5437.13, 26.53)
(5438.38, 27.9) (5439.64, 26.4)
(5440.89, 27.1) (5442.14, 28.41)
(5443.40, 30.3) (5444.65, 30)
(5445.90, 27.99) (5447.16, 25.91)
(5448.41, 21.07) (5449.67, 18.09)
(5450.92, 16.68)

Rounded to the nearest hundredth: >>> -0.13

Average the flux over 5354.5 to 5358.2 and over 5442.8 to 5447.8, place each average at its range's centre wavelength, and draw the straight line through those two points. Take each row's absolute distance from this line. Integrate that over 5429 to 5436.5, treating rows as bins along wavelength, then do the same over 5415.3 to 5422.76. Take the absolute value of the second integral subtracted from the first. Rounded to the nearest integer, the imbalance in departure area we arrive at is 25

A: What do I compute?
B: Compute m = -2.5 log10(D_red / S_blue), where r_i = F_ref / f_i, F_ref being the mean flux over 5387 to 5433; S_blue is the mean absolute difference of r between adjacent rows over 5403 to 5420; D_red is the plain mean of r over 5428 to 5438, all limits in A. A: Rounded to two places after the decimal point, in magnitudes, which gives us -2.99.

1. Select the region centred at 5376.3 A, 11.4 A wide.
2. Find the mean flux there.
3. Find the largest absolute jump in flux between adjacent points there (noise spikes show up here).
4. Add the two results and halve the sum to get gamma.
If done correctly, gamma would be 12.5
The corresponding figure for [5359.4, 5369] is 11.9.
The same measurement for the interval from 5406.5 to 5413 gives 13.2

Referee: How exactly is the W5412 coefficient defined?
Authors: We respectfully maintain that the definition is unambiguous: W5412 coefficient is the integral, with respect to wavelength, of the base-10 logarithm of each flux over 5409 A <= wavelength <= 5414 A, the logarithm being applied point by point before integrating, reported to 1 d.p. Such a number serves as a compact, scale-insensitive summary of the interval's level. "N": 6.8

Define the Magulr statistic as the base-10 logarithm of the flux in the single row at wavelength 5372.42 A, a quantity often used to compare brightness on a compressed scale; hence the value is 1.28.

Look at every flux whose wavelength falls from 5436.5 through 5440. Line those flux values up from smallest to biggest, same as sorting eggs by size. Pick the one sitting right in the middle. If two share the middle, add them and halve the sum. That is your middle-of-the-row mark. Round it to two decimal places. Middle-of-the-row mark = 26.53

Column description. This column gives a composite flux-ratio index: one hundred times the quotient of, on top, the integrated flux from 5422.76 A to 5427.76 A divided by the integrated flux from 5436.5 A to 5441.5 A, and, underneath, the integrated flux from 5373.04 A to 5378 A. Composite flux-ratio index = 0.812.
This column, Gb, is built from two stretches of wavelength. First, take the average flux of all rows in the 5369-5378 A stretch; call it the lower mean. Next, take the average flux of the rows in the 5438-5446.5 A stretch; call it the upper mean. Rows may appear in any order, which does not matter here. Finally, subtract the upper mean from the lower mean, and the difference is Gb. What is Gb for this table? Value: -6.1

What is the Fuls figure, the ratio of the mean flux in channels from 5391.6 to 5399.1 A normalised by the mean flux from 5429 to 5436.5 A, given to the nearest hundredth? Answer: 1.01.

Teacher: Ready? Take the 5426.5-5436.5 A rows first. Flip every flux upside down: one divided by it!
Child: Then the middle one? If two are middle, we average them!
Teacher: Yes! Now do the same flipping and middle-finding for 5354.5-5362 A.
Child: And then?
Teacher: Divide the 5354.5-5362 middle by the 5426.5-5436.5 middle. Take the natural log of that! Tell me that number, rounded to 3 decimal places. -0.033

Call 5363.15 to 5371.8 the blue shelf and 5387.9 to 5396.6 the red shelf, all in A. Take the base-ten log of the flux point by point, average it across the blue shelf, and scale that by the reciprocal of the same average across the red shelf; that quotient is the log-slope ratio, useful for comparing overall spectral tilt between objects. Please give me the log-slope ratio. 0.96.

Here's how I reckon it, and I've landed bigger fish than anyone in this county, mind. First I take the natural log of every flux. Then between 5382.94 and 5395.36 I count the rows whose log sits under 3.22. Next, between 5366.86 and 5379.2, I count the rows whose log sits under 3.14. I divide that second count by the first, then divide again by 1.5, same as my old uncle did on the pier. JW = 0.83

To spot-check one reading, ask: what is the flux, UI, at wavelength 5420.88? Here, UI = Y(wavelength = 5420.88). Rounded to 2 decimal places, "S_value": 25.18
